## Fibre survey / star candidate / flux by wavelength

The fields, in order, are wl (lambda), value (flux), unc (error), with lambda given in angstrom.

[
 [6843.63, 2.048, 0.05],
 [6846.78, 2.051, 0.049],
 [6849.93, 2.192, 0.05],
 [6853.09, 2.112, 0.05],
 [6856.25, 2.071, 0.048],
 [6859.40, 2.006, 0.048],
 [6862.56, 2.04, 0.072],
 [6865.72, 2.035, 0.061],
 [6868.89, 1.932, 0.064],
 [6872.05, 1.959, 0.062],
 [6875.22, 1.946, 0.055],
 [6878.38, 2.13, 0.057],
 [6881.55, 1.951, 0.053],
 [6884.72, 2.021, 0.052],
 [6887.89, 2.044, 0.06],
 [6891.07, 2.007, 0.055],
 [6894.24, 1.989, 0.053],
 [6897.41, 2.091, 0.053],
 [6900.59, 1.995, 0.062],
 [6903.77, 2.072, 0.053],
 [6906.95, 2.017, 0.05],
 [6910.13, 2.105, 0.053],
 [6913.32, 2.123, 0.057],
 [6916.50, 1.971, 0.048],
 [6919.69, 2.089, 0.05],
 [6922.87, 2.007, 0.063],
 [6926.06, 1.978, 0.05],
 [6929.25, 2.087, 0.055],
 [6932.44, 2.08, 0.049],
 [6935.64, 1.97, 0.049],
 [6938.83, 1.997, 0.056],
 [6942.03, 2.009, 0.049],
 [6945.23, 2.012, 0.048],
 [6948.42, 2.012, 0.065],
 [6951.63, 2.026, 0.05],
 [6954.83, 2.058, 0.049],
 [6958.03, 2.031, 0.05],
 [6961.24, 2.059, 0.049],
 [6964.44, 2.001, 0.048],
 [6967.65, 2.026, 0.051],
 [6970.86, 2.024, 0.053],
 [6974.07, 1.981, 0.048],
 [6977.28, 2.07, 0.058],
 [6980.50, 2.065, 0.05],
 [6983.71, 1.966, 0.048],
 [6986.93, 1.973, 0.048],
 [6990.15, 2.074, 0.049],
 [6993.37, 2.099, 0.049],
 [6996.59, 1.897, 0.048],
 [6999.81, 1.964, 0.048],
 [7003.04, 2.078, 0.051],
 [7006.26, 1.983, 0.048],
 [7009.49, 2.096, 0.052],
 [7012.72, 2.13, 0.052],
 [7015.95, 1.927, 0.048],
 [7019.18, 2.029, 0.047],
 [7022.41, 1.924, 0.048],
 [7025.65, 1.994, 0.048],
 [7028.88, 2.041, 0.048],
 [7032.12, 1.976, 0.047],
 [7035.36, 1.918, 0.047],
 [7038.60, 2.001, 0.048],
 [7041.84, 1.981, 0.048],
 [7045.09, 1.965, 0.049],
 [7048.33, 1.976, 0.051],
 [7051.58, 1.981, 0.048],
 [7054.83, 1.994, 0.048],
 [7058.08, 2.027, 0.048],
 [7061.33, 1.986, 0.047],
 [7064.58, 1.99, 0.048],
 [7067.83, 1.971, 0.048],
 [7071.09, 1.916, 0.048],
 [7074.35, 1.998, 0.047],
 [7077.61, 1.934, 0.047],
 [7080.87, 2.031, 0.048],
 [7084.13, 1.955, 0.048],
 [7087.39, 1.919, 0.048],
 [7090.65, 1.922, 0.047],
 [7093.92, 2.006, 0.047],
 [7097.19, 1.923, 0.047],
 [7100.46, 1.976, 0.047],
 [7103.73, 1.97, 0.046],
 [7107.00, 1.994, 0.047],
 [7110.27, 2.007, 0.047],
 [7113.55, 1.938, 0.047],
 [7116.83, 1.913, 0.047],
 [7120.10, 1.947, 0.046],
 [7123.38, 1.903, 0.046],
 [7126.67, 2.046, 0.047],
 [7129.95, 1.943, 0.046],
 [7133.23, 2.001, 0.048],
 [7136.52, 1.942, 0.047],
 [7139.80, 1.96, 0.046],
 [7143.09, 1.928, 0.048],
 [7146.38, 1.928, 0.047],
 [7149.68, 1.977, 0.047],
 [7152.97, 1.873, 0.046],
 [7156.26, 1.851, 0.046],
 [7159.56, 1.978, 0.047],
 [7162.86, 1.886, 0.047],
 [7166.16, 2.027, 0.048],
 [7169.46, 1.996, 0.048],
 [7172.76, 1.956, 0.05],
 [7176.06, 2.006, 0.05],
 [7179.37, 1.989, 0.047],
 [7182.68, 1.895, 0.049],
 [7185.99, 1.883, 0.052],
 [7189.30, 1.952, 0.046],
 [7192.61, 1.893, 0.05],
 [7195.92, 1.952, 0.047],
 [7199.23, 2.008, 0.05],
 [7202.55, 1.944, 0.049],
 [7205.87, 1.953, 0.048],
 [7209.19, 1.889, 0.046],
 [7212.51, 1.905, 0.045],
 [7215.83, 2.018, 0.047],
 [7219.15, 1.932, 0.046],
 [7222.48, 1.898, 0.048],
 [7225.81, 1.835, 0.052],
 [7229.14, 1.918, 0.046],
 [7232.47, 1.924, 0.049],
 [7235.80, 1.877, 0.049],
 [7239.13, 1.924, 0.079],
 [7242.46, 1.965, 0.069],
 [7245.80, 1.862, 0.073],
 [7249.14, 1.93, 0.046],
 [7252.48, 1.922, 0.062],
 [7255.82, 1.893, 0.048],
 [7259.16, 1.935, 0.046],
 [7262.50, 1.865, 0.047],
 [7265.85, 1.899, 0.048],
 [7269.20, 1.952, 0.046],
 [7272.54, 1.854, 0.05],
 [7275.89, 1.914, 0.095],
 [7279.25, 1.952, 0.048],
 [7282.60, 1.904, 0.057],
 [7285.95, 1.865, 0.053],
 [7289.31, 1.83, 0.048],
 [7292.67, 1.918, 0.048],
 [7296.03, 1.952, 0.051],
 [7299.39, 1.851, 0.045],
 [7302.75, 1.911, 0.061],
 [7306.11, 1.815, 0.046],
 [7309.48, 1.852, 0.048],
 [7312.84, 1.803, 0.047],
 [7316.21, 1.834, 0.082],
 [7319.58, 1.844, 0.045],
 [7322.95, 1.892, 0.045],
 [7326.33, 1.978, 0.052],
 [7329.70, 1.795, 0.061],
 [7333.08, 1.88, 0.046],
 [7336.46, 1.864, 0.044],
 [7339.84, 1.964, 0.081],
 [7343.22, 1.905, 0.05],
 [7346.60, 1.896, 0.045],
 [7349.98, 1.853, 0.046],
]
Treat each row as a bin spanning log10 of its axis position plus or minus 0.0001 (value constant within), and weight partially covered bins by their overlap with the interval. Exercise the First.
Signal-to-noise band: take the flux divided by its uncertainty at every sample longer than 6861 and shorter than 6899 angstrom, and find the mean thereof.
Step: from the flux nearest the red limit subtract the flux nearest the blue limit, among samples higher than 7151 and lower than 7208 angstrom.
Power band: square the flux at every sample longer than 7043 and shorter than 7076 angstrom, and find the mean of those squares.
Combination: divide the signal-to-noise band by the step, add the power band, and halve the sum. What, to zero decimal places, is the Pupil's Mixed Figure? 220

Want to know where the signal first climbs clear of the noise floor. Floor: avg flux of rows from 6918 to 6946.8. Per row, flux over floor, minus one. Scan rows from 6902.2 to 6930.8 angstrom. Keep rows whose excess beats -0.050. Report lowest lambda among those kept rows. 6903.77 angstrom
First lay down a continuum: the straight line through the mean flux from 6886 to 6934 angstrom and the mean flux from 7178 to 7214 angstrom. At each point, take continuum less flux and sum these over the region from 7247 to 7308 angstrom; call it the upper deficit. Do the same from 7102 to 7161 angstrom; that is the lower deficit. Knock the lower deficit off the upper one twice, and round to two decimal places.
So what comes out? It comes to -0.22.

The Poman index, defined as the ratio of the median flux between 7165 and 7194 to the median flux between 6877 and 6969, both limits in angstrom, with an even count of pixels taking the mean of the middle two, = 0.968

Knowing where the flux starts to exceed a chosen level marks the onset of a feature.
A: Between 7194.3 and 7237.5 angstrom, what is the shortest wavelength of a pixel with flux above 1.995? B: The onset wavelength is 7199.23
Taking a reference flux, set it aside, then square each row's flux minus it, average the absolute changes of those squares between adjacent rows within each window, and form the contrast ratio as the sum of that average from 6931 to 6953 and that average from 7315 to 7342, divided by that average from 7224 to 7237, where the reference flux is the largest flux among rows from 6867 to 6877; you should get 2.1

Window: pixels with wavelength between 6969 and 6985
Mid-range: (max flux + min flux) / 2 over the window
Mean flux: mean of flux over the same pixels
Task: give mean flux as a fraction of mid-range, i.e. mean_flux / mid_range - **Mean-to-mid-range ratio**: 1.002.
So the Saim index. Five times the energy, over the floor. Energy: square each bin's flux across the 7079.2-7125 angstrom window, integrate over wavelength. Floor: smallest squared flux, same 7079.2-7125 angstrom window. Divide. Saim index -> 242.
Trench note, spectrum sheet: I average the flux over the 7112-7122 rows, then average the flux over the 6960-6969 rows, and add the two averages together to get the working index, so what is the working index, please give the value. 3.96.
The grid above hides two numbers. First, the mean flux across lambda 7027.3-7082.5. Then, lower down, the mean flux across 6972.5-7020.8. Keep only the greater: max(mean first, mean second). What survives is 2.02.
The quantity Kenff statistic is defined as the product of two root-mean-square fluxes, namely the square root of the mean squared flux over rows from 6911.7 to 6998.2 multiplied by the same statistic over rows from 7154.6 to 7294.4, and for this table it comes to 3.90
